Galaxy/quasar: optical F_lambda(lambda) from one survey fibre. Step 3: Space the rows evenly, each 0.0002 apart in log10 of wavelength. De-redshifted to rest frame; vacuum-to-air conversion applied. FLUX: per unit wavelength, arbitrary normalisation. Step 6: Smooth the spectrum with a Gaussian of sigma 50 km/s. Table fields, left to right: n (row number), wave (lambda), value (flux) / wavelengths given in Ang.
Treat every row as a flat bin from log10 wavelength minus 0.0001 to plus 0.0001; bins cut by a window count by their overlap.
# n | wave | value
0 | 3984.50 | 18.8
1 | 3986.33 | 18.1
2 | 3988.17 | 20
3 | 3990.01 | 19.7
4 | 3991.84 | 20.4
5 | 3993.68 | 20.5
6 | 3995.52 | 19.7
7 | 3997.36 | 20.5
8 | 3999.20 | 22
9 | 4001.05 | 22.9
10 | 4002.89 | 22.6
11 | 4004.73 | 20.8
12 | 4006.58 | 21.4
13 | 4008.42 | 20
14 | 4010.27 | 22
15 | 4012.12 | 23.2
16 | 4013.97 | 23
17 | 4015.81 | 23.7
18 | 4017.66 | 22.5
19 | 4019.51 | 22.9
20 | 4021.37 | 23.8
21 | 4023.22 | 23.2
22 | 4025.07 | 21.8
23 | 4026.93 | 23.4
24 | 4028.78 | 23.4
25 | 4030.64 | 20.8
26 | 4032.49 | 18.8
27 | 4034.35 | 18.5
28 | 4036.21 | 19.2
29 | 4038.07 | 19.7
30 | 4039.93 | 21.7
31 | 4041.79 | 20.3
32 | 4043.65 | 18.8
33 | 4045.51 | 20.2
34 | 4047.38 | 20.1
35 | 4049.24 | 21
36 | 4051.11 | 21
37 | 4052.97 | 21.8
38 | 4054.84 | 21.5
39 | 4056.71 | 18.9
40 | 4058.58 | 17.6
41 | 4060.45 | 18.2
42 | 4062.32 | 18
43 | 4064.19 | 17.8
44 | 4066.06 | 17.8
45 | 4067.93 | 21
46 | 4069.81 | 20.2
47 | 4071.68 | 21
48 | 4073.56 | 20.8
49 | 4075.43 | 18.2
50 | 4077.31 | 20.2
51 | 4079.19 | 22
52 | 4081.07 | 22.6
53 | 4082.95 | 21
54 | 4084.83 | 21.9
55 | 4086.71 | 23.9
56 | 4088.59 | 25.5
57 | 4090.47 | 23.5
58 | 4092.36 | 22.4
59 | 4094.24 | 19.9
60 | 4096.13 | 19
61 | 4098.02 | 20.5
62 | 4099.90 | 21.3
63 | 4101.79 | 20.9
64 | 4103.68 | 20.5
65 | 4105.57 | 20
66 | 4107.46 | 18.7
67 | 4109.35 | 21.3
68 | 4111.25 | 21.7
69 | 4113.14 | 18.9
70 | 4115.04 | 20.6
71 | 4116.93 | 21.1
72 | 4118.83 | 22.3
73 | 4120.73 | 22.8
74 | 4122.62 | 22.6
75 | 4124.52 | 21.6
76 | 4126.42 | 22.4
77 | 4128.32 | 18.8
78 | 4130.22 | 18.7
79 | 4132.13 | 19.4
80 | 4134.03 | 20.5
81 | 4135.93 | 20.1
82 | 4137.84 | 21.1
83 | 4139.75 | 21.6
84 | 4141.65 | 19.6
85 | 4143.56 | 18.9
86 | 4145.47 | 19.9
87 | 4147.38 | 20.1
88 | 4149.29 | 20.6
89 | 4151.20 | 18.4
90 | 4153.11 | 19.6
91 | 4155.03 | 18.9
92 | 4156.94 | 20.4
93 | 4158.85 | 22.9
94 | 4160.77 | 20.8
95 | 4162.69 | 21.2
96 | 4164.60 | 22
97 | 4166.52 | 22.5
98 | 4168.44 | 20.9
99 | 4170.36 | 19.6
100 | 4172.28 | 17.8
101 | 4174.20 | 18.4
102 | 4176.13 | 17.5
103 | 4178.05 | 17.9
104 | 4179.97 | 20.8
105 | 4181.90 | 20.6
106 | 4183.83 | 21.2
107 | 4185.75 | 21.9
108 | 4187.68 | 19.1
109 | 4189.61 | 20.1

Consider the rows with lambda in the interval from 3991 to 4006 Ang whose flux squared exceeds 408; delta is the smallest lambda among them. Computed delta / 3991.84 Ang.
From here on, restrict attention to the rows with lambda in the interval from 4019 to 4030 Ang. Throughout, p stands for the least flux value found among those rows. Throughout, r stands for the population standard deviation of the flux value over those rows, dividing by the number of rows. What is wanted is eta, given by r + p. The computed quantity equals 22.4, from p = 21.8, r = 0.63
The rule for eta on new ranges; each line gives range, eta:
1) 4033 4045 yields 19.6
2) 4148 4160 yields 19.9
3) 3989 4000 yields 20.5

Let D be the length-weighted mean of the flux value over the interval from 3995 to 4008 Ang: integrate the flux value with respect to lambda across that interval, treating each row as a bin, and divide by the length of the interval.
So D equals 21.4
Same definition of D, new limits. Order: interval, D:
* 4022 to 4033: 22.1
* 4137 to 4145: 20.3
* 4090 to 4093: 22.9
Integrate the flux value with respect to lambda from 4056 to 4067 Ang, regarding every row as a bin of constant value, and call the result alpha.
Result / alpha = 198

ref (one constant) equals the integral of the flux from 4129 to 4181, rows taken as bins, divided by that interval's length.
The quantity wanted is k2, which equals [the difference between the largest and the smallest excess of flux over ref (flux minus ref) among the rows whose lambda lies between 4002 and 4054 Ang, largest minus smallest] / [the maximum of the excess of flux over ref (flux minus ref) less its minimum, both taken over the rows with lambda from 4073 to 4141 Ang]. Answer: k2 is 0.73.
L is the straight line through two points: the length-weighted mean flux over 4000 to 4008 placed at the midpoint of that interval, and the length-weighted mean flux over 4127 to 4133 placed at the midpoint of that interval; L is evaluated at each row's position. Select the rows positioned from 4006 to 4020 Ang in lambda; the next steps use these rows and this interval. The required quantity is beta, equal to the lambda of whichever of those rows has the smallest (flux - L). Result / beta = 4008.42 Ang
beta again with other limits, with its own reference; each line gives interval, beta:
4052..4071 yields 4058.58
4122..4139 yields 4130.22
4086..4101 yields 4096.13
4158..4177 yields 4176.13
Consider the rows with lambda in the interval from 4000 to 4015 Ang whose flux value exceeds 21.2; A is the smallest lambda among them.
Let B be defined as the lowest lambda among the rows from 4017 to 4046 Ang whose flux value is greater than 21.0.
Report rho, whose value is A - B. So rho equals -16.6 Ang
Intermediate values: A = 4001.05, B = 4017.66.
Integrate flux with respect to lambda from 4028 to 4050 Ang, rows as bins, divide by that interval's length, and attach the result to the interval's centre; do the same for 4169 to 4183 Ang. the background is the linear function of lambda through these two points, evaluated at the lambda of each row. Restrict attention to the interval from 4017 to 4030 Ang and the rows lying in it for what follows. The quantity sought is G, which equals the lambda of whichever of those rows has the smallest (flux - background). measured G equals 4025.07 Ang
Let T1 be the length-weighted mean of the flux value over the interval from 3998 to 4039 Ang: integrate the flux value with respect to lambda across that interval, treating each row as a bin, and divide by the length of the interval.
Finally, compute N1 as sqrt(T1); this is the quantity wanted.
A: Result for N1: 4.67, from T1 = 21.8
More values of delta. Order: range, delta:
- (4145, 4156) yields 4149.29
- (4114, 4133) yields 4115.04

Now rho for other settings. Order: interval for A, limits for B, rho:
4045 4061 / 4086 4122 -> -33.7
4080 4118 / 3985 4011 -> 81.9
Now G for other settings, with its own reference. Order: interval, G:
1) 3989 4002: 3990.01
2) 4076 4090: 4077.31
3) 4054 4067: 4058.58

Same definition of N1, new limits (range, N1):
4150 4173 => 4.52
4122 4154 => 4.49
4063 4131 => 4.57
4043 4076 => 4.44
